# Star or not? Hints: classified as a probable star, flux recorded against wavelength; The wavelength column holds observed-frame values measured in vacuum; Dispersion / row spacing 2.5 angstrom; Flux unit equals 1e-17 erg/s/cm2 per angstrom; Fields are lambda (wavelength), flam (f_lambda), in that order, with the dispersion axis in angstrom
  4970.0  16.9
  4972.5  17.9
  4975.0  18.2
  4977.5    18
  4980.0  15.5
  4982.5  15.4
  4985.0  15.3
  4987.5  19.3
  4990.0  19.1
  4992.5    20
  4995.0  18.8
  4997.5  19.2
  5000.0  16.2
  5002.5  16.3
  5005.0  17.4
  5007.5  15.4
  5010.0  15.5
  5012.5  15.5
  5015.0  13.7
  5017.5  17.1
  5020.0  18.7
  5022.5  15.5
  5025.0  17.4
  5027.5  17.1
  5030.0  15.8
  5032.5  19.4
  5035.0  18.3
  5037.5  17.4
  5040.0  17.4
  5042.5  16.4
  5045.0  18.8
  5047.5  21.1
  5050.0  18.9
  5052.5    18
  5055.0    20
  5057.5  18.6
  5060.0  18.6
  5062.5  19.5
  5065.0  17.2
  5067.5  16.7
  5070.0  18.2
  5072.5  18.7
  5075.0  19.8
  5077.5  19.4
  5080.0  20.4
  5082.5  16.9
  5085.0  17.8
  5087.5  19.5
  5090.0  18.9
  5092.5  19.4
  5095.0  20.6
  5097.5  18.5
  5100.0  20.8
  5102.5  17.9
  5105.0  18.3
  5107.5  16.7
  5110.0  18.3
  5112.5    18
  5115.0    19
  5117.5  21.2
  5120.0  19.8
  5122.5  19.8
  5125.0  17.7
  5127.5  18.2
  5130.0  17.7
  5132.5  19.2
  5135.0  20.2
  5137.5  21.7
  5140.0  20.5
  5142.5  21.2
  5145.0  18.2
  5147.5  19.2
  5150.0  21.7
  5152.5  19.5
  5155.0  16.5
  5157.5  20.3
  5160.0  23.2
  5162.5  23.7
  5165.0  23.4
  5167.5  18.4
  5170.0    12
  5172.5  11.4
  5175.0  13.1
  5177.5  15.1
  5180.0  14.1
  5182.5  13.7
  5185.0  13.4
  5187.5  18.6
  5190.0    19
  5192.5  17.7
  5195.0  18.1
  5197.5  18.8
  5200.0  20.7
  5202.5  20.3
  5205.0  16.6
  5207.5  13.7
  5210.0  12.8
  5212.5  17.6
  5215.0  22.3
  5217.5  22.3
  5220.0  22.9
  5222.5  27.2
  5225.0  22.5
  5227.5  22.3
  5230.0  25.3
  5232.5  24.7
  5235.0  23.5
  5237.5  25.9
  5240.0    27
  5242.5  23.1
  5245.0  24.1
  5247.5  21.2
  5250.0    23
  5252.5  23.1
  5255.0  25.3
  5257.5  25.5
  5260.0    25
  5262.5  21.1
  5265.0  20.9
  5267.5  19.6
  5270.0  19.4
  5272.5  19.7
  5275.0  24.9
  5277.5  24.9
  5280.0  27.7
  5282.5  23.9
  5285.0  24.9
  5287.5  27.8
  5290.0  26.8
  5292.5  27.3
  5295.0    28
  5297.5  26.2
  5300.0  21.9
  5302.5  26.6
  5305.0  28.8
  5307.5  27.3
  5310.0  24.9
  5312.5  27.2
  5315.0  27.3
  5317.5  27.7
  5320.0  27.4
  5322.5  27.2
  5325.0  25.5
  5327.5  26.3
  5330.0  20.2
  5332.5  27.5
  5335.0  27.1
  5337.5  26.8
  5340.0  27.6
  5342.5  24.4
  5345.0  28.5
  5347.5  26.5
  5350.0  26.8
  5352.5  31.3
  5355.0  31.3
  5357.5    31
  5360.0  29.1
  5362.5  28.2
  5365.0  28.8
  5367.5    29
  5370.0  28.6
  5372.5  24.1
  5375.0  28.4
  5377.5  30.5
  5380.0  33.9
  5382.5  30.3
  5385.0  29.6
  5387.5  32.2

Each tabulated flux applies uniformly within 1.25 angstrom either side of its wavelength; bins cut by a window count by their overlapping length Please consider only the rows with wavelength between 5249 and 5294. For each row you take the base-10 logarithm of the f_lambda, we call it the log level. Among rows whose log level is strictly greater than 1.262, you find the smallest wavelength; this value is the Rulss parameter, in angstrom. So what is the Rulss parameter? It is 5250.0 angstrom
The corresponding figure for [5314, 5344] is 5315.0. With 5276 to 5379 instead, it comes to 5277.5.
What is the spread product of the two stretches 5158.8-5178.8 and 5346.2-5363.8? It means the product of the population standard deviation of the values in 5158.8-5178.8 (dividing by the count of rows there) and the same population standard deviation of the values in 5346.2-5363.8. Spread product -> 9.6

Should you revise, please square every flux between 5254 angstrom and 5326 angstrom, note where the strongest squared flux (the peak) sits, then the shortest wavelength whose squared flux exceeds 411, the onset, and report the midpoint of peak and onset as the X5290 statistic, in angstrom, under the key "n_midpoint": 5280.0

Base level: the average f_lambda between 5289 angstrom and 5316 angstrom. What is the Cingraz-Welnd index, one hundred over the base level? 3.8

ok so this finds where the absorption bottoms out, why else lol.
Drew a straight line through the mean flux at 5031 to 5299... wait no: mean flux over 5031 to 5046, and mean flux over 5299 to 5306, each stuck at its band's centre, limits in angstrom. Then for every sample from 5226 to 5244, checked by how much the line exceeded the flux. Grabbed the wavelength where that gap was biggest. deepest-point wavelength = 5227.5 angstrom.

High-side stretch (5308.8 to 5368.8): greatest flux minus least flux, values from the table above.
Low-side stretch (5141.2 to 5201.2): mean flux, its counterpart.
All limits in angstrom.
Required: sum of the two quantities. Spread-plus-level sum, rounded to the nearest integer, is 29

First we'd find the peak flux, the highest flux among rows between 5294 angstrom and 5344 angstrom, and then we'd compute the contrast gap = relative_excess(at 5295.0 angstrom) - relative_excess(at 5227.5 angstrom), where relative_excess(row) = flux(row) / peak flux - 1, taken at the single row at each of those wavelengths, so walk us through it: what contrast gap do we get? 0.20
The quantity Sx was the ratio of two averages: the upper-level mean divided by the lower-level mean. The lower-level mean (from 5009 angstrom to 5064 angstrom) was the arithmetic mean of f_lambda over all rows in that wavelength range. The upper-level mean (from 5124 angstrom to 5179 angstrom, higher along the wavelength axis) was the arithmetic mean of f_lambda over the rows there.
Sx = 1.06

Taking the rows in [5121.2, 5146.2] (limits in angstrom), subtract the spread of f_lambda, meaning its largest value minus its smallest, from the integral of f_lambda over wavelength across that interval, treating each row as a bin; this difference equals 482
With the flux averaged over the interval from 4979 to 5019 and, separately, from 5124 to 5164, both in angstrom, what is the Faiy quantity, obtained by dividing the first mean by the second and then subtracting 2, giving -1.15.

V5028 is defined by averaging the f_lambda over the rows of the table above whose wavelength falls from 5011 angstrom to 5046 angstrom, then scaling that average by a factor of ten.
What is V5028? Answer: 170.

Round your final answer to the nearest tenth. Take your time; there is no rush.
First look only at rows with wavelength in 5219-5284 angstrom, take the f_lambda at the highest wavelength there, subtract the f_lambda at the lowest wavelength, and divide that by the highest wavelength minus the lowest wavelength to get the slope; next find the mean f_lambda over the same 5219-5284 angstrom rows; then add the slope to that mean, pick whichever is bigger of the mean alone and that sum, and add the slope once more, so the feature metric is 23.6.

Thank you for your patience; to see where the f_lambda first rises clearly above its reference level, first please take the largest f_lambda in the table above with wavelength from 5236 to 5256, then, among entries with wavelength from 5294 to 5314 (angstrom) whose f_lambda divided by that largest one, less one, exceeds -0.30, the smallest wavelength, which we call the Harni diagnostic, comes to 5295.0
